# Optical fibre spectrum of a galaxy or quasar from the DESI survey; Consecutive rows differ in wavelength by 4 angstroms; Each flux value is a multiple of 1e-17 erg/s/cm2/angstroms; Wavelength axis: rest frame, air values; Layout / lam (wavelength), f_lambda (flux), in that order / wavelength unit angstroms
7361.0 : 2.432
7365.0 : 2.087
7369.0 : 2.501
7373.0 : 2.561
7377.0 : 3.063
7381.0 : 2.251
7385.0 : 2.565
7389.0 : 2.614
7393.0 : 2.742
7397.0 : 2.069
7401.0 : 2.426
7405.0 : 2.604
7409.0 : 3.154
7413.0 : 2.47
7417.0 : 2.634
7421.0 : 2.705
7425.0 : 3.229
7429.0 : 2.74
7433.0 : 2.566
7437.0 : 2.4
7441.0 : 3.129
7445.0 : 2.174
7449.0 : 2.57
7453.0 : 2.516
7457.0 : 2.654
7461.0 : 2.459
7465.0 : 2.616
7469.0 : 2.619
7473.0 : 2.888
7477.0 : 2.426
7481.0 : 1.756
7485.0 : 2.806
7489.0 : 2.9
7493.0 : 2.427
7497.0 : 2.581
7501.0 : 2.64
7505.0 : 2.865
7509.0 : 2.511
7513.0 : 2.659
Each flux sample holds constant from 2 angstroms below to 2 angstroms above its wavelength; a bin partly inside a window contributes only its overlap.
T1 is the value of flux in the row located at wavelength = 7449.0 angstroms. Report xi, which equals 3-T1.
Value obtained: 0.43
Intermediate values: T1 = 2.57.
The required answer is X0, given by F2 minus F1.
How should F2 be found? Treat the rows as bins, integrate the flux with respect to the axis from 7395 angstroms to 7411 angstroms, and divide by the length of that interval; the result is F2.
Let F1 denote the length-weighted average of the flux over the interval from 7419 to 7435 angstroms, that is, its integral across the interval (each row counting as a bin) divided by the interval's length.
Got -0.25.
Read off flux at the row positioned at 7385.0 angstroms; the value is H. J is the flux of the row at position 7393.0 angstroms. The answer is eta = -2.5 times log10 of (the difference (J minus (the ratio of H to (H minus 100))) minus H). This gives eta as 1.73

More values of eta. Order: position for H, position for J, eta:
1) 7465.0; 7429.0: 2.05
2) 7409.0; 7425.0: 2.42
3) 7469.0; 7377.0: 0.82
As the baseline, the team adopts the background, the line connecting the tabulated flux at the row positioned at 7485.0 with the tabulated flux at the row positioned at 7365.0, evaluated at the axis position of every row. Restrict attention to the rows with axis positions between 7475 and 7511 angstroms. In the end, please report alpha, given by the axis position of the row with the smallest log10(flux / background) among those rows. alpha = 7481.0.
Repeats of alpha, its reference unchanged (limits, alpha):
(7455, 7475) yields 7461.0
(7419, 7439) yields 7437.0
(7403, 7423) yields 7413.0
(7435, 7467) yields 7445.0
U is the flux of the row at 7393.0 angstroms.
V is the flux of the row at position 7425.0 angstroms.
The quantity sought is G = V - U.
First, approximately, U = 2.742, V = 3.229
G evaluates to 0.5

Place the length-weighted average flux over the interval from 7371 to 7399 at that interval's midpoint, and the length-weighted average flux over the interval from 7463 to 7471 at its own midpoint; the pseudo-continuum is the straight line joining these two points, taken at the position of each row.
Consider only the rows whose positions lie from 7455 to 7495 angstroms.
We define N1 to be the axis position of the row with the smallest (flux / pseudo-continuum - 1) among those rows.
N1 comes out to 7481.0 angstroms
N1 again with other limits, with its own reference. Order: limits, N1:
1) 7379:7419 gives 7397.0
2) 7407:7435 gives 7413.0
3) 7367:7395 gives 7381.0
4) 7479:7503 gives 7481.0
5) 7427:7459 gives 7445.0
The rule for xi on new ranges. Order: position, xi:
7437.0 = 0.60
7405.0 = 0.40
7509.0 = 0.49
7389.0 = 0.39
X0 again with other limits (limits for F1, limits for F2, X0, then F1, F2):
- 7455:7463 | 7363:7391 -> -0.04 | 2.56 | 2.52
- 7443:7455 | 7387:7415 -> 0.16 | 2.42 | 2.58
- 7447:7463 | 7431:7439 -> -0.07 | 2.55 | 2.48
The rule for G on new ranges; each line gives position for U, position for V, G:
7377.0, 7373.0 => -0.5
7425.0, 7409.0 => -0.1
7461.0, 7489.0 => 0.4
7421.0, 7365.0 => -0.6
